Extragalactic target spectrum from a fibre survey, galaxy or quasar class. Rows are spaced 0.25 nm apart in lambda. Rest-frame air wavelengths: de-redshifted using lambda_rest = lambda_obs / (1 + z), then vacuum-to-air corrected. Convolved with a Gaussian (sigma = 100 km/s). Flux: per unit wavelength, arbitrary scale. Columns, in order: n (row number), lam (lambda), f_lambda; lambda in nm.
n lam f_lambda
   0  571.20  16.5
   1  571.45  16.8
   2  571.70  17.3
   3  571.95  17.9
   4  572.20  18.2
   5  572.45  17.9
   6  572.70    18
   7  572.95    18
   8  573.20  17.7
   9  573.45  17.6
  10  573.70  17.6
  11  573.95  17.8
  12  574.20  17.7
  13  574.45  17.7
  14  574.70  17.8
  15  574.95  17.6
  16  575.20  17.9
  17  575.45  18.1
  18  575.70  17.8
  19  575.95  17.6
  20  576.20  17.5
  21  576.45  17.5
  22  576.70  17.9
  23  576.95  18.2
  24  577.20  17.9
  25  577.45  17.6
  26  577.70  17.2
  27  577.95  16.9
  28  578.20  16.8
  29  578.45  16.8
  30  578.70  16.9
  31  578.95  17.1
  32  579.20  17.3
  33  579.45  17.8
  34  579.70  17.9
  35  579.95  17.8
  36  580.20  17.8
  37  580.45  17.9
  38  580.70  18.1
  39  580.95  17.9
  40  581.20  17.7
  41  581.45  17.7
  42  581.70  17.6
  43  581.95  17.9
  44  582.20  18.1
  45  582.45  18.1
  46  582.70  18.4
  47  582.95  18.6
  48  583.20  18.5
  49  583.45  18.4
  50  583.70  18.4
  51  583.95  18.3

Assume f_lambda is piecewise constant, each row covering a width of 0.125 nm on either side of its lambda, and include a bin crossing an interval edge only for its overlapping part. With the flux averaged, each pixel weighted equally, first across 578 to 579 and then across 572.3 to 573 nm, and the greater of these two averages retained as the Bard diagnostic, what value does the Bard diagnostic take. 18.0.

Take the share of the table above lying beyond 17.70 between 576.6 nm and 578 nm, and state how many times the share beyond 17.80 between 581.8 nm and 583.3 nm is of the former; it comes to 2.0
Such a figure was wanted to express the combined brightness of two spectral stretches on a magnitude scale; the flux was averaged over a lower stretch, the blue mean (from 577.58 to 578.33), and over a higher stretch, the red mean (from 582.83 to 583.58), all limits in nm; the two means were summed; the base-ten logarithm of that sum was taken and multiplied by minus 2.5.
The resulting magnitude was -3.87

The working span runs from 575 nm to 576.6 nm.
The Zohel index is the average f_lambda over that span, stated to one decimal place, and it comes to 17.7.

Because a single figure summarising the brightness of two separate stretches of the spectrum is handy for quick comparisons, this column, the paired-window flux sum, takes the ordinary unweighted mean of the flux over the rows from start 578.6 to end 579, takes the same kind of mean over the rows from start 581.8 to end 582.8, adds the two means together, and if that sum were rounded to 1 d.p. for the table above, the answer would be 35.1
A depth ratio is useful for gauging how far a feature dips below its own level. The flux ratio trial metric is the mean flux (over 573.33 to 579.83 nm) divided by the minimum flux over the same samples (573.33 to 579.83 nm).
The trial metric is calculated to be 1.05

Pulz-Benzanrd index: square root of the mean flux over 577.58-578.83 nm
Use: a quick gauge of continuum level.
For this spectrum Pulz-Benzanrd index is 4.11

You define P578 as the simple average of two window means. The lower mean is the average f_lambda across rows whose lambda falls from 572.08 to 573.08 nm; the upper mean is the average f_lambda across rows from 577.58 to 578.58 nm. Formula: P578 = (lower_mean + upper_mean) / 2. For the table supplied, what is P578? 17.5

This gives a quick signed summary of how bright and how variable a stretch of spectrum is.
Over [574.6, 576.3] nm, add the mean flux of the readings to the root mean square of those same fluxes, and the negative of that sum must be -35.5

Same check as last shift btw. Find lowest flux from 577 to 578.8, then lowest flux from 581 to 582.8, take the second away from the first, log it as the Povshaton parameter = -0.80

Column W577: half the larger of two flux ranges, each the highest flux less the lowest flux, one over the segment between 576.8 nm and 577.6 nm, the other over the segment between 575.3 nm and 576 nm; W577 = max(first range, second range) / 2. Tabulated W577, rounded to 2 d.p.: 0.30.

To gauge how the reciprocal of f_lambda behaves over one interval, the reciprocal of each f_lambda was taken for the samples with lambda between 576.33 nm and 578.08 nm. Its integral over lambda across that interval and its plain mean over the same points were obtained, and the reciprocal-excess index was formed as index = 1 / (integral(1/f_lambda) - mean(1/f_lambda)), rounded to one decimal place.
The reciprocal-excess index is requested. 23.5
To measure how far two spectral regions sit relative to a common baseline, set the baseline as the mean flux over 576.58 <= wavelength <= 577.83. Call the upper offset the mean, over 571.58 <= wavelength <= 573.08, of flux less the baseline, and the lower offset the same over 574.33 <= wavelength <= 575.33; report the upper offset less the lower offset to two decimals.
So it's 0.13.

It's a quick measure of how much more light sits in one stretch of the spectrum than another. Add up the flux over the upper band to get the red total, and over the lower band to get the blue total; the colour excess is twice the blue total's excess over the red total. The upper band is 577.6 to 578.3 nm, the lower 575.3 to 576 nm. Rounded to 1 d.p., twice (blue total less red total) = 5.2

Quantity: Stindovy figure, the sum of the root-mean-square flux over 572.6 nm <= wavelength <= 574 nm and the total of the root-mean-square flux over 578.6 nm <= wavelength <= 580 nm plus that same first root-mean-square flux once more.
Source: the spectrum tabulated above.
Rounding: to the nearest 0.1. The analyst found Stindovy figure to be 53.0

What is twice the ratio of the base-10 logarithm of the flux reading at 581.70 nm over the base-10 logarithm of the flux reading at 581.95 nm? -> 1.99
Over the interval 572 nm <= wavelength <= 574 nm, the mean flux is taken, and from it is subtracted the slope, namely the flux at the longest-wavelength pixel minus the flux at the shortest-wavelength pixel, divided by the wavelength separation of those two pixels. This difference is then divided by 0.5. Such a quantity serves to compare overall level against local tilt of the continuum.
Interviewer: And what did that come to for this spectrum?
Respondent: 36.2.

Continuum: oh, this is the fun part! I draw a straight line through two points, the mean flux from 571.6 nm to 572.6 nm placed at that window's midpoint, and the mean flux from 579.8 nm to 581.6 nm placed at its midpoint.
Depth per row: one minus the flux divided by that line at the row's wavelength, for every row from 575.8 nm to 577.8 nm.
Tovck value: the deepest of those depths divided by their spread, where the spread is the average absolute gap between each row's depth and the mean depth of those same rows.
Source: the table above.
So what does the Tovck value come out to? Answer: 2.6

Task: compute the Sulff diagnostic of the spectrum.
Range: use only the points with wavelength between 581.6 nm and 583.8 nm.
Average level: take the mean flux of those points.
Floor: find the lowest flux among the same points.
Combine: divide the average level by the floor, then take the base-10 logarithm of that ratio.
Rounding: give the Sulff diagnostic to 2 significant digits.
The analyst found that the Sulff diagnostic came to 0.015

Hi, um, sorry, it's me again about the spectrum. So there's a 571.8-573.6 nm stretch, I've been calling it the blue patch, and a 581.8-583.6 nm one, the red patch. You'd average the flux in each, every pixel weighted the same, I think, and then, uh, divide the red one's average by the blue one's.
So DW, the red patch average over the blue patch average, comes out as 1.02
